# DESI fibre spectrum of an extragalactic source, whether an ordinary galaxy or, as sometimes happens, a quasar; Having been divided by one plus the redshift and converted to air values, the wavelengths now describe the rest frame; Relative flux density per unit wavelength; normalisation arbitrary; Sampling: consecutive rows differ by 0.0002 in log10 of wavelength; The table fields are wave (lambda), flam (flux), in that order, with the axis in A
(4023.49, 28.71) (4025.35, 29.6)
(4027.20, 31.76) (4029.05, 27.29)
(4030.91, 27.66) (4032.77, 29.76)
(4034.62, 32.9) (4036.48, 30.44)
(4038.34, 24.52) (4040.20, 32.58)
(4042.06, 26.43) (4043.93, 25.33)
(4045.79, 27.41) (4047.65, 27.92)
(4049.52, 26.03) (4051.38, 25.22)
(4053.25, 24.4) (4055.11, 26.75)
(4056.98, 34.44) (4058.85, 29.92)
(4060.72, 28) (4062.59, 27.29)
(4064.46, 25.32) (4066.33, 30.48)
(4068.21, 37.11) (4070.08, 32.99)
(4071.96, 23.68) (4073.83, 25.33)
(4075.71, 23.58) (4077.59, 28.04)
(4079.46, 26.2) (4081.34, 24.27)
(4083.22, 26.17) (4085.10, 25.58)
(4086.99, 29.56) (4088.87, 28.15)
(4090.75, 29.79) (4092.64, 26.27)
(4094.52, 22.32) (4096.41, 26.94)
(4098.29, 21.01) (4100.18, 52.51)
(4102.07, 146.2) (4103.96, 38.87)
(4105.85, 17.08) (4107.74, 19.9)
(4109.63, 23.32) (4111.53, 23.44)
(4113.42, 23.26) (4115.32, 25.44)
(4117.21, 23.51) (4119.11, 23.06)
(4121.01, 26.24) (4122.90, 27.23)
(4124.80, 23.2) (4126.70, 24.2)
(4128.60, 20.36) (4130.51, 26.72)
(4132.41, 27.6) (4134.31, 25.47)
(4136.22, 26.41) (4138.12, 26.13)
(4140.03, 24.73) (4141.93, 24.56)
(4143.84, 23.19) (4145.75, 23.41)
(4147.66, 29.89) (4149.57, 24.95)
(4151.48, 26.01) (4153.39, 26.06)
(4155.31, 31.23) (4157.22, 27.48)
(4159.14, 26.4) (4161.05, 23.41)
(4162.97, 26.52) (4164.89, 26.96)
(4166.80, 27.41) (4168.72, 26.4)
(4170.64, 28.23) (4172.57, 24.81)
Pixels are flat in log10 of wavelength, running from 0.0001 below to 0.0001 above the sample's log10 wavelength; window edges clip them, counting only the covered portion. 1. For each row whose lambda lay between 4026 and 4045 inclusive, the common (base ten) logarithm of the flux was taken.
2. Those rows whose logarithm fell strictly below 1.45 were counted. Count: 5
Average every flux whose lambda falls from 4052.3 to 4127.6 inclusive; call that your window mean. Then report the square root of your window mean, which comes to 5.5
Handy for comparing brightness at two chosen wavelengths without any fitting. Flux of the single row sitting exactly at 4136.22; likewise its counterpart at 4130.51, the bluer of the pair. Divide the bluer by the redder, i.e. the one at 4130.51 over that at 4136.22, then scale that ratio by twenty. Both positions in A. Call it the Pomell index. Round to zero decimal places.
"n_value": 20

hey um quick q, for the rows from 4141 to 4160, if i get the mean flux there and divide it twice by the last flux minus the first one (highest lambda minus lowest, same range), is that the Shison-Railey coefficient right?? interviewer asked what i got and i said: 7.8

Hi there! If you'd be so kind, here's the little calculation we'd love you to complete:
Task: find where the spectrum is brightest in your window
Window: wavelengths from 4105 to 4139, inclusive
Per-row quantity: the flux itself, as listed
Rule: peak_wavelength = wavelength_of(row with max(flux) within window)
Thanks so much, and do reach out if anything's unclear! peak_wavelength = 4132.41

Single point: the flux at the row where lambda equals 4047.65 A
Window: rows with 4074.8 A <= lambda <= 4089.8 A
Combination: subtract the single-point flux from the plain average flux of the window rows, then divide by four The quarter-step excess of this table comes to -0.4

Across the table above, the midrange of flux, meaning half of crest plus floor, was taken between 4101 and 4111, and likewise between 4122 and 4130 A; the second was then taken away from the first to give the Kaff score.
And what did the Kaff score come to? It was 58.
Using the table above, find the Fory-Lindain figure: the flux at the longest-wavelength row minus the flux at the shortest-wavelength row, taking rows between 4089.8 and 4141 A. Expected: -5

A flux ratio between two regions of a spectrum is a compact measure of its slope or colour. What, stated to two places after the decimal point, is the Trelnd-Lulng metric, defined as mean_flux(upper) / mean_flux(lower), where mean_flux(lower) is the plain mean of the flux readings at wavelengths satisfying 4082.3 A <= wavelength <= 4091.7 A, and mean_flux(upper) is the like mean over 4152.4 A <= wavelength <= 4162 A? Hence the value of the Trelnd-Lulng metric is 0.97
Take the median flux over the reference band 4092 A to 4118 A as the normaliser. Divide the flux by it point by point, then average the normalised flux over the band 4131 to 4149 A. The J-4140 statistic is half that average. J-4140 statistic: 0.55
